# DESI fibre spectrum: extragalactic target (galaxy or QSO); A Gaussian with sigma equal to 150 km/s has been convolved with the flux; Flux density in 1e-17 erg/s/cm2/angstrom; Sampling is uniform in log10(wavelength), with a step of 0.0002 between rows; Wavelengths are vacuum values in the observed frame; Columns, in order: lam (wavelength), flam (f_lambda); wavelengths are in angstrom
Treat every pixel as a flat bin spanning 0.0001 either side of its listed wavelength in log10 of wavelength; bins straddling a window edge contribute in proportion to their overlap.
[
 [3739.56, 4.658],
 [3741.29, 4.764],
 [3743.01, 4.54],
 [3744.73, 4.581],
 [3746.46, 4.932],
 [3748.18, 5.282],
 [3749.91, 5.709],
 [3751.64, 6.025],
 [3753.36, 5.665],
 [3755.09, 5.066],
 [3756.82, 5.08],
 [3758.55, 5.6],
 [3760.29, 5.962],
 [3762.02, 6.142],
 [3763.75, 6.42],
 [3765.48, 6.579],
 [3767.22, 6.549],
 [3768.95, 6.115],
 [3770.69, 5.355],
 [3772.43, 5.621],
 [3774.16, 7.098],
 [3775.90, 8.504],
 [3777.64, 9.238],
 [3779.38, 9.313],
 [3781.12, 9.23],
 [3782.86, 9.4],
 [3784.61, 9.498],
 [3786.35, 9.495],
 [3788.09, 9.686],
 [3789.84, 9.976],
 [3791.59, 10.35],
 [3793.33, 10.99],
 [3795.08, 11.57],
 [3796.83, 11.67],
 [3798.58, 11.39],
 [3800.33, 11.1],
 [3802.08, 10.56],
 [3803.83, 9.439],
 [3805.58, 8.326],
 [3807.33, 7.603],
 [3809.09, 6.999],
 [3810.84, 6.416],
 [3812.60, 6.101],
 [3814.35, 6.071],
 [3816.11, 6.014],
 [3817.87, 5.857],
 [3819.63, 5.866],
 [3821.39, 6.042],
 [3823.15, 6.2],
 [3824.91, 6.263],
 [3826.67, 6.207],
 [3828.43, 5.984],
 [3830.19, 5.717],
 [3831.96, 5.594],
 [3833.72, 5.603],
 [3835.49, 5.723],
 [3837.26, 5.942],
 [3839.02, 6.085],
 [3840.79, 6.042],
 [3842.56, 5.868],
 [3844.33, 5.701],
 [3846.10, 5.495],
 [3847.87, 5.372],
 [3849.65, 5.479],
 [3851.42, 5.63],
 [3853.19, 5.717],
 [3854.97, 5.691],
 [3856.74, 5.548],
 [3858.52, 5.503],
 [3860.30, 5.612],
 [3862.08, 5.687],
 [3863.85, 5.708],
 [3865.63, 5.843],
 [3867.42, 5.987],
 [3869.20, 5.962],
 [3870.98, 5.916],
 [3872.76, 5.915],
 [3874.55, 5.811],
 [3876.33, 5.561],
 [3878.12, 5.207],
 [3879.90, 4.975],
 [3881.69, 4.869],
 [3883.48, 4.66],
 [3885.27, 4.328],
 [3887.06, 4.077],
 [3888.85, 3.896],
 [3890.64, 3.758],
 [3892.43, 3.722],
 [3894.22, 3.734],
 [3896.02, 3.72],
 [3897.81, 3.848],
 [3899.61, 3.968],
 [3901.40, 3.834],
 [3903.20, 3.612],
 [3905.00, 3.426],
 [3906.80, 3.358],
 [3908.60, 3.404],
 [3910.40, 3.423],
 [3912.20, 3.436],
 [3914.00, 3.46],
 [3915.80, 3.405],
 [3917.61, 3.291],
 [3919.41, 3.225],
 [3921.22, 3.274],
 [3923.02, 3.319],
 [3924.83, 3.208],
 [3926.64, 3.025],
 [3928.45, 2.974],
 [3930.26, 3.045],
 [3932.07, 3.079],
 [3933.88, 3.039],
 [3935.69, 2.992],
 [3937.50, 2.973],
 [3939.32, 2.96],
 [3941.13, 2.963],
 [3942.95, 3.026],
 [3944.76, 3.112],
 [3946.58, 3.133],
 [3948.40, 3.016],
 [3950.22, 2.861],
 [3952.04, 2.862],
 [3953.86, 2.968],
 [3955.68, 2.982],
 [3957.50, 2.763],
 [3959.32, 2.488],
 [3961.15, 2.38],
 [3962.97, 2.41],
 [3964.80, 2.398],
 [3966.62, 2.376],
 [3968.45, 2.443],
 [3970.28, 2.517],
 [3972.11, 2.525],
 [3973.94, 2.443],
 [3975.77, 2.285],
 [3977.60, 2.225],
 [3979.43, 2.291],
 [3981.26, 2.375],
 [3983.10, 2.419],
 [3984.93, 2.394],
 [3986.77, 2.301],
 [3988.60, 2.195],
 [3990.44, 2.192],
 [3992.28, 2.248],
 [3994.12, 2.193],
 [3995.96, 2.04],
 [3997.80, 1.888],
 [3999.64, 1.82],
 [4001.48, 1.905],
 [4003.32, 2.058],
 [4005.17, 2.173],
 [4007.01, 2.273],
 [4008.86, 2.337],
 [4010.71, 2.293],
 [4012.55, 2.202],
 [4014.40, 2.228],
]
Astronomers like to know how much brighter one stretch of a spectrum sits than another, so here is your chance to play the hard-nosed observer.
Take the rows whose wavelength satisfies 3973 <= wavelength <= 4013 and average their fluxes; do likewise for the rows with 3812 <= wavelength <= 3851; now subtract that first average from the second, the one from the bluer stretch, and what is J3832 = 3.7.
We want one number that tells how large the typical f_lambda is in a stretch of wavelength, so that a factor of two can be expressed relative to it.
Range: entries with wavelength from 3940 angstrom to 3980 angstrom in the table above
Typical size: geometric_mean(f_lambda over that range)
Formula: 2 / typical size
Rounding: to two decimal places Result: 0.76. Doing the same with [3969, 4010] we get 0.90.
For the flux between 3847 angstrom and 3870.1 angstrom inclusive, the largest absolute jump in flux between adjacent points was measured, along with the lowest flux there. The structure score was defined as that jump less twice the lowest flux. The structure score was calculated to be -11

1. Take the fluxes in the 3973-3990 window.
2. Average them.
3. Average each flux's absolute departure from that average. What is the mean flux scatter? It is 0.07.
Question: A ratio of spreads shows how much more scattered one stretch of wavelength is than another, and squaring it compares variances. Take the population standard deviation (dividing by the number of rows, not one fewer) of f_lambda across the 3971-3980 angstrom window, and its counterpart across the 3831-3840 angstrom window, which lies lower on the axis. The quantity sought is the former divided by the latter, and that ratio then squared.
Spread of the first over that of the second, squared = 0.3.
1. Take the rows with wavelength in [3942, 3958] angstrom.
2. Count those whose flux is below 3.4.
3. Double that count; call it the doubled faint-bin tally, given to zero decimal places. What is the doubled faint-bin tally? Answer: 18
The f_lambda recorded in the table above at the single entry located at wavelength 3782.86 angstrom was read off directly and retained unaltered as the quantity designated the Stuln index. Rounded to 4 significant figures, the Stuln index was 9.400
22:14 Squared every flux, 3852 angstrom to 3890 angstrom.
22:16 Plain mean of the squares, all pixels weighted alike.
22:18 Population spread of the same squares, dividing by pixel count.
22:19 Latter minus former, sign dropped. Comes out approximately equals 23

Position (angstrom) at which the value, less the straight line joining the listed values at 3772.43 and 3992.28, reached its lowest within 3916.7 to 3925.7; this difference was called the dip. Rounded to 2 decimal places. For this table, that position 3919.41 angstrom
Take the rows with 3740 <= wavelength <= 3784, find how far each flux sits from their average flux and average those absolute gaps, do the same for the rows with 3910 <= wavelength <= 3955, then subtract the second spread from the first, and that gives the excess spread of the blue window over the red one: 1.1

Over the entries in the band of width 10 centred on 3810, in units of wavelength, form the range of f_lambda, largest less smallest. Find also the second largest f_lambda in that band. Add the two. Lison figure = 10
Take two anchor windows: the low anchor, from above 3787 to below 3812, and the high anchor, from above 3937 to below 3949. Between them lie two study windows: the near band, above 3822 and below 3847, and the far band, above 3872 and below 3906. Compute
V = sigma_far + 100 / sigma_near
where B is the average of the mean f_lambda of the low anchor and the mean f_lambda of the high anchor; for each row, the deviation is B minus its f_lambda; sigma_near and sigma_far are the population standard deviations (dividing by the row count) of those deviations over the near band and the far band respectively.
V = 412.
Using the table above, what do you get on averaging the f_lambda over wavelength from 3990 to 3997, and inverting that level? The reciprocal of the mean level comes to 0.5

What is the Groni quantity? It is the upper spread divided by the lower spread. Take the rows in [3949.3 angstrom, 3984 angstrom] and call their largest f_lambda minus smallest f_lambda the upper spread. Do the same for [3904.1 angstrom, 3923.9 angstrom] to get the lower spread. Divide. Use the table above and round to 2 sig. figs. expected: 3.2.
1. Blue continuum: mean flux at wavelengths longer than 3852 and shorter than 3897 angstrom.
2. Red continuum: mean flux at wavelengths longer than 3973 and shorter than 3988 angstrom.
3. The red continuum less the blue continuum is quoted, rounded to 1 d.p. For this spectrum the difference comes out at -2.8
